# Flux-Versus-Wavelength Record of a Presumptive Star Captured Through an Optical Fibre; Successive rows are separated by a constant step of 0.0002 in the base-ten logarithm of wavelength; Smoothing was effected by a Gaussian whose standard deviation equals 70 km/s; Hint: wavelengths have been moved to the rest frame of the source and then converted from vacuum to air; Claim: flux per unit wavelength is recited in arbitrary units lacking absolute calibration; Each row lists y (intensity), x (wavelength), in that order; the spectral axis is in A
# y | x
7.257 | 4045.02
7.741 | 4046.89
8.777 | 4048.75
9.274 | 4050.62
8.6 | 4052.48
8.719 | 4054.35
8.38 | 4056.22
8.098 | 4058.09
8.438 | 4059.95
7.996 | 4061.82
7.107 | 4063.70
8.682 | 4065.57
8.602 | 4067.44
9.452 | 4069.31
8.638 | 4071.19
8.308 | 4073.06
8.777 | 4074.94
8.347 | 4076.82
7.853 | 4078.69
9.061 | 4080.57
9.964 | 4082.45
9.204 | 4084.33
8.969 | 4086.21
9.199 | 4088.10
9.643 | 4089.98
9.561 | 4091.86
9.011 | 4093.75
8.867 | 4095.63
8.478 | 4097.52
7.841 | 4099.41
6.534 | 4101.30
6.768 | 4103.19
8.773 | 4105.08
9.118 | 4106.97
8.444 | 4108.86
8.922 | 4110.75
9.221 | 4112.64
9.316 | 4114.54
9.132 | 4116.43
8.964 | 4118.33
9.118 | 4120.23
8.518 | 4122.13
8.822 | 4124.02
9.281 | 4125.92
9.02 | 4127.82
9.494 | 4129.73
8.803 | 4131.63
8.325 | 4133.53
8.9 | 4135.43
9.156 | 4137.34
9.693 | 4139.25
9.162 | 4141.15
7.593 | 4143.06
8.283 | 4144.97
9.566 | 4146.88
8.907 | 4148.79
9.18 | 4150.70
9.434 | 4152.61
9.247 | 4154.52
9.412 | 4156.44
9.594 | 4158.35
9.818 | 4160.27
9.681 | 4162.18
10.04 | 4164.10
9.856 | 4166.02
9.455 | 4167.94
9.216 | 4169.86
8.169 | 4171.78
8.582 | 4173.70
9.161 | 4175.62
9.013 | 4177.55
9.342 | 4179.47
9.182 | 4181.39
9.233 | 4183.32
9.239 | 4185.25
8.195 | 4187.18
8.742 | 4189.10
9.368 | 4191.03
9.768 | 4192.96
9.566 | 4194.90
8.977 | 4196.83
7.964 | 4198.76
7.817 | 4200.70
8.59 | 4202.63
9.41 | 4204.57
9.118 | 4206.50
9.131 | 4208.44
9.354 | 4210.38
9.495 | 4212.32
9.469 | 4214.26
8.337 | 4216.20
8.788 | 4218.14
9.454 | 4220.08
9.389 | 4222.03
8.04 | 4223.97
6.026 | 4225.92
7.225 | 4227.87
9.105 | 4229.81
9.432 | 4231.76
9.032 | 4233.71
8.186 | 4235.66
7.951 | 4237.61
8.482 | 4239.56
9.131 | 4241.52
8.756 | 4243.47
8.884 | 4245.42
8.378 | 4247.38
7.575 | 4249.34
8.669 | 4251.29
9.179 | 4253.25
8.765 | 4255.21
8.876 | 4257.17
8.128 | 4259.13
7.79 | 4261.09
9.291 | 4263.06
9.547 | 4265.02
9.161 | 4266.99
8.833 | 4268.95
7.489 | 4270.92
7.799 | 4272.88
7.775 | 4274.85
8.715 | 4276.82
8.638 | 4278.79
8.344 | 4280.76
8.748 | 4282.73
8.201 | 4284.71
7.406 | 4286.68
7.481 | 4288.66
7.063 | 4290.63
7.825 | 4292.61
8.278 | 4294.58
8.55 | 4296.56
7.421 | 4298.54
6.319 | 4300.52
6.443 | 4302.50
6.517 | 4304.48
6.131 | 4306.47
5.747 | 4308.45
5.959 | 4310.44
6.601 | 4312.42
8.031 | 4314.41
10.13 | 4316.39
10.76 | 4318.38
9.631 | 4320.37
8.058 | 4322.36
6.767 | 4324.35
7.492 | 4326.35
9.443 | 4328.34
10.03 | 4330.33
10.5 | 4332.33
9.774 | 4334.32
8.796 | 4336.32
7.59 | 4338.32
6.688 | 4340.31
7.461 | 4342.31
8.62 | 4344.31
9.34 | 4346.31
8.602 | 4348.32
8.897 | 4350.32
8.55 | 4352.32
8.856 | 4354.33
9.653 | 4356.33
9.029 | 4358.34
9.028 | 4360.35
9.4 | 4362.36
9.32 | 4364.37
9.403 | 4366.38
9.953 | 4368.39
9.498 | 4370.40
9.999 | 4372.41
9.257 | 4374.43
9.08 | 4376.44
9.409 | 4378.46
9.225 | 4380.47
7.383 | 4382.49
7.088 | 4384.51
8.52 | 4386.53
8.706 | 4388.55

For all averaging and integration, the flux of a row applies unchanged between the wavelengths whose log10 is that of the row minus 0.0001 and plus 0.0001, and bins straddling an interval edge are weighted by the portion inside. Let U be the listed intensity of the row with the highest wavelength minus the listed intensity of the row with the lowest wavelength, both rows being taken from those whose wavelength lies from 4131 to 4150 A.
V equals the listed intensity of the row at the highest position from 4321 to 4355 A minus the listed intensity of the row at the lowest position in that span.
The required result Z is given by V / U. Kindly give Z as 8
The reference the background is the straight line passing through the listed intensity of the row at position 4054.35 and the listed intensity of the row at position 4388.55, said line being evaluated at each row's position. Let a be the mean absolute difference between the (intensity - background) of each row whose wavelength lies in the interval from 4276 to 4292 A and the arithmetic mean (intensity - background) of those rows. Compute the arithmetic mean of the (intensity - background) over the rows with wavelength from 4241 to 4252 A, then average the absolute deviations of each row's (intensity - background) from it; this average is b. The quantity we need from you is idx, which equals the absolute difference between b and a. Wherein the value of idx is 0.18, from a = 0.6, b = 0.39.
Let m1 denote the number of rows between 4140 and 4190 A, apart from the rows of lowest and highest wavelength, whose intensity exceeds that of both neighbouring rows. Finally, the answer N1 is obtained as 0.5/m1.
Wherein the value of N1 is 0.071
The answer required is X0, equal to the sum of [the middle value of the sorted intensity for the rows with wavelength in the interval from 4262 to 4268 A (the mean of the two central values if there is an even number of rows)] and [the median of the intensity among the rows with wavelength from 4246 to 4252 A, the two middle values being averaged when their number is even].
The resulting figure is 17.7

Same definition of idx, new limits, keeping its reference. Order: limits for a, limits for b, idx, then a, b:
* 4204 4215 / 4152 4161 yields 0.03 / 0.1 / 0.16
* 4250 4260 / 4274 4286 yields 0.04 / 0.3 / 0.30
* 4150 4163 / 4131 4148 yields 0.33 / 0.2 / 0.52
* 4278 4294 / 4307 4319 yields 1.25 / 0.5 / 1.77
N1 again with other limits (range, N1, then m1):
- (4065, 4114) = 0.100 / 5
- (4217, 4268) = 0.071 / 7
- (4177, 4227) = 0.083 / 6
